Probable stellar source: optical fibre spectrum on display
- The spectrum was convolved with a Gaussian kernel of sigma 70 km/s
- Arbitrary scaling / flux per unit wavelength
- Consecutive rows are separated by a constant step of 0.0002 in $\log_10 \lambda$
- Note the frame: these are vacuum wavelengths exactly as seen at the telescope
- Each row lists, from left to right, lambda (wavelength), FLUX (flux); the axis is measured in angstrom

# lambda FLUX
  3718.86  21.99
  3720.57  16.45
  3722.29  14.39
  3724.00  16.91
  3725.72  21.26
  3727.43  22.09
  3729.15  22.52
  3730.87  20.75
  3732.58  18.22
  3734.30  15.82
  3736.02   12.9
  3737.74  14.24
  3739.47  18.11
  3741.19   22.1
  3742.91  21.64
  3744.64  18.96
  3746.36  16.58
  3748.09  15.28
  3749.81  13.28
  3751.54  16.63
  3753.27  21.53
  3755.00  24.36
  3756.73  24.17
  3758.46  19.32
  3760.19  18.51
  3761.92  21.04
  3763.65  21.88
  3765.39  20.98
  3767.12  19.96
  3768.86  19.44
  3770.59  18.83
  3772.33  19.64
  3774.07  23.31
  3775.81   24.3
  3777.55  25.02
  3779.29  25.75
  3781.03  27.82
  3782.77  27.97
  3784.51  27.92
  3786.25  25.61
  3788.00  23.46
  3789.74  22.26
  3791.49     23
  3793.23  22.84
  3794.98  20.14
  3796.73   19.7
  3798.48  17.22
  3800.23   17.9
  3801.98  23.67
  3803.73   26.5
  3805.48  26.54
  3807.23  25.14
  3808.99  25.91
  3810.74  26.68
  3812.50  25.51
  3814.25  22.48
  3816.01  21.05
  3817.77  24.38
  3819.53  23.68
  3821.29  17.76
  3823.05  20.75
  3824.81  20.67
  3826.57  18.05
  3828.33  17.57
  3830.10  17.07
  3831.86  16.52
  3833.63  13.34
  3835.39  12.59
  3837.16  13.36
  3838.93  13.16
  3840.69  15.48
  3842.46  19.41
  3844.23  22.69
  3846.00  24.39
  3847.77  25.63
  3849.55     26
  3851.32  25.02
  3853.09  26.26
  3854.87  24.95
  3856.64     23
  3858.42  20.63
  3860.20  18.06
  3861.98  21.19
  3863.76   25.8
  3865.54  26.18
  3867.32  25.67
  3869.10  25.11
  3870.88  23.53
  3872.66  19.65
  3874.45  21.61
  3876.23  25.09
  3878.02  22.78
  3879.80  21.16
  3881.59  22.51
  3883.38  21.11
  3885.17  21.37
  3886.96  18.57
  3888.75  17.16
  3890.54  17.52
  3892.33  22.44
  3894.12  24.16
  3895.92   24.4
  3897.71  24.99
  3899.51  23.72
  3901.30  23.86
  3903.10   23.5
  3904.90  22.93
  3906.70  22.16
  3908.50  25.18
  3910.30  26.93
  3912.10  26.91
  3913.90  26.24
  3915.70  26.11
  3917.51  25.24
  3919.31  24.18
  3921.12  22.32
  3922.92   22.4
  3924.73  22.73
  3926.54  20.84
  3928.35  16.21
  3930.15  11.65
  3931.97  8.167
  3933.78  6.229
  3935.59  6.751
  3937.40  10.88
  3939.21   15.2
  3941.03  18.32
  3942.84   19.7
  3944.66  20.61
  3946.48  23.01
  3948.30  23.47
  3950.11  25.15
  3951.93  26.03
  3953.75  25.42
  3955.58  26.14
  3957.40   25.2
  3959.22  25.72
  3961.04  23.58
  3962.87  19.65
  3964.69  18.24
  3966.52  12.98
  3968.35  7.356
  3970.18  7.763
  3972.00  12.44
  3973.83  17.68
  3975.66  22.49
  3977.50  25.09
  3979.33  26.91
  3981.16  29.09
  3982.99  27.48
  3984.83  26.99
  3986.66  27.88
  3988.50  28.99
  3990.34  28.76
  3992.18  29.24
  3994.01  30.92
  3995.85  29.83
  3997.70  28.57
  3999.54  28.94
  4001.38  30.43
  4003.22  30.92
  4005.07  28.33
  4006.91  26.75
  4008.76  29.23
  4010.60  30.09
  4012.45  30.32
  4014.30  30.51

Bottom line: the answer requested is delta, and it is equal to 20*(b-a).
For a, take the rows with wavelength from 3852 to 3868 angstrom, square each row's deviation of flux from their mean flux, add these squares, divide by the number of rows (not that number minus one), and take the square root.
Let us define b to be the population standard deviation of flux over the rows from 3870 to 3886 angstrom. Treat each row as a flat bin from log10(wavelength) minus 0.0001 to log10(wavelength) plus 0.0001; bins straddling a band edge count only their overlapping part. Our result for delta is -26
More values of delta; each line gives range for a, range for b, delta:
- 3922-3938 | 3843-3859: -92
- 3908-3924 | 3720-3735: 23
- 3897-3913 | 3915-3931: 56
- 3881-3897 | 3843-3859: -16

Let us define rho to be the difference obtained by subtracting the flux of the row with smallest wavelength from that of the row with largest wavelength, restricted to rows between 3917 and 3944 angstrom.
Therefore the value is -6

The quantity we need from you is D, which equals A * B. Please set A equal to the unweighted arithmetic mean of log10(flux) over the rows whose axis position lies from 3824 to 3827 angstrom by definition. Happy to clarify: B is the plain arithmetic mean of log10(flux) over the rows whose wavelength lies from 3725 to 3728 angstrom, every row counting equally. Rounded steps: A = 1.29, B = 1.34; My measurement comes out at 1.72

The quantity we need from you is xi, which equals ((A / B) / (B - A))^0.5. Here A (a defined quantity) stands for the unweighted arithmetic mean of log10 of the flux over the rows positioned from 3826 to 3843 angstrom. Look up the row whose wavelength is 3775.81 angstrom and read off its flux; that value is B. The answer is 0.046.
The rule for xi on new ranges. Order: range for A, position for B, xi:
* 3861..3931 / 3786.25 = 0.047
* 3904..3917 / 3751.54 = 0.074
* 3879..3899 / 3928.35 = 0.074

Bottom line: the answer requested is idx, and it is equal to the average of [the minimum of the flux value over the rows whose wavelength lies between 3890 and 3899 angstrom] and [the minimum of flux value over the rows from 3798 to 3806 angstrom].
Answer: 17.4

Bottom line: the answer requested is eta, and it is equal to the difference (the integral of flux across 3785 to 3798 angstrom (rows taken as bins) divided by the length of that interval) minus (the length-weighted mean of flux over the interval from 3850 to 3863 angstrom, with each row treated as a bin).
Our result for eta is 0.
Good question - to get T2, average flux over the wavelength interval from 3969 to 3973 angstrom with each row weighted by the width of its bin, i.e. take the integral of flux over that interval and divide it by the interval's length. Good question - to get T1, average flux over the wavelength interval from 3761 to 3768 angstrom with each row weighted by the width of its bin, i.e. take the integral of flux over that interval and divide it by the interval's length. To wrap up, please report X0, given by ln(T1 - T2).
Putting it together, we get 2.4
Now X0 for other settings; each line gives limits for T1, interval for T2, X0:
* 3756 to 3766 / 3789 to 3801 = -0.7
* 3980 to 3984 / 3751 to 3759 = 1.9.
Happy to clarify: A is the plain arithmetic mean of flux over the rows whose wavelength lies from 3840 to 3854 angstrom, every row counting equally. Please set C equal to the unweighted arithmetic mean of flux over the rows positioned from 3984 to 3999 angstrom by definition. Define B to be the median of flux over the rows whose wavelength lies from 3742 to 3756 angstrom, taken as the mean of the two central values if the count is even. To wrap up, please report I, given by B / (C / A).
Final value 14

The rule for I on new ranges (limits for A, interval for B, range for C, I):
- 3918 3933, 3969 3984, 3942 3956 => 19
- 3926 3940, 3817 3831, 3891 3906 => 10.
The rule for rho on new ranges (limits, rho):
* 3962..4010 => 10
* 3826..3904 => 5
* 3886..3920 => 6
